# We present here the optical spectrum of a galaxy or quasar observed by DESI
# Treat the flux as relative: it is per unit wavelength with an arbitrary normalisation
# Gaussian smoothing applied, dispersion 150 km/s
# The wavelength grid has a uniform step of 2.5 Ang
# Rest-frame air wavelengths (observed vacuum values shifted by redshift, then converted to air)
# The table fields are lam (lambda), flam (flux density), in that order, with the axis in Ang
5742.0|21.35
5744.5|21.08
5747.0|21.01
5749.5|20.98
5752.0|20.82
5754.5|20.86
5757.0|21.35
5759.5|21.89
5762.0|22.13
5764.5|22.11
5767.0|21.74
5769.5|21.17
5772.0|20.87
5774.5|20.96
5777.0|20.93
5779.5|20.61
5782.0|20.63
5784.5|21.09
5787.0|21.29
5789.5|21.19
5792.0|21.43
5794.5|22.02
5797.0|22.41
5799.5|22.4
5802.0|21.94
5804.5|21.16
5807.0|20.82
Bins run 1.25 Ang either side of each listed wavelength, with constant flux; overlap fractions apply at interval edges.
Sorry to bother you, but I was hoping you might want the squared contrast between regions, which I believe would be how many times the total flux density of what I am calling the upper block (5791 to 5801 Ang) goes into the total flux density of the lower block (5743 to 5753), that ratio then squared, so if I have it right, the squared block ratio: 0.90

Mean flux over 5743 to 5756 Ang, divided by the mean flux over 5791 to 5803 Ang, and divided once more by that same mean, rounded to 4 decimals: 0.0431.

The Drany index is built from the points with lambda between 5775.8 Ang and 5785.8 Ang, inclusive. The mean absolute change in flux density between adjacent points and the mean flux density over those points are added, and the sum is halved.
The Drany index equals 10.5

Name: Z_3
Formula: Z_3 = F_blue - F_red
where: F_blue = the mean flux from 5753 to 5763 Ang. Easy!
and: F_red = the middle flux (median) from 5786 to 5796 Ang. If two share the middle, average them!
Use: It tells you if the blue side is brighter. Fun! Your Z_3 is 0.2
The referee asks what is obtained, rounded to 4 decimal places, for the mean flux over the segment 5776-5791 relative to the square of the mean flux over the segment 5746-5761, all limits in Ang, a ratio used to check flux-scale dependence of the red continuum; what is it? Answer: 0.0468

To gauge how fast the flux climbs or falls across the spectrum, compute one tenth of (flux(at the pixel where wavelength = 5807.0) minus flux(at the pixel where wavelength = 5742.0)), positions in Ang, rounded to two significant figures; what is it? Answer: -0.053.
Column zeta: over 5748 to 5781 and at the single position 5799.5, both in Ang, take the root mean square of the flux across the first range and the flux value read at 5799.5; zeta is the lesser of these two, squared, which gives 452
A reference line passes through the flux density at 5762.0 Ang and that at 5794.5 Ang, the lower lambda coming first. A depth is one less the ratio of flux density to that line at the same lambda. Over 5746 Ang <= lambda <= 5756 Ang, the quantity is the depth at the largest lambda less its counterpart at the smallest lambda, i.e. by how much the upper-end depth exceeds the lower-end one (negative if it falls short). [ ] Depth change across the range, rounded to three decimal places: 0.006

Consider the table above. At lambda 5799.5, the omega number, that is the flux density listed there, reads 22.4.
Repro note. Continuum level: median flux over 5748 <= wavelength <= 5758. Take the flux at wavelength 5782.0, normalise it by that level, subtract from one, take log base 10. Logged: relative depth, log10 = -1.9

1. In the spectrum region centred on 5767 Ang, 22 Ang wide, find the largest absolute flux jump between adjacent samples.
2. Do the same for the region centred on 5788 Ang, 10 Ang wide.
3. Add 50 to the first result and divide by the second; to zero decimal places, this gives 211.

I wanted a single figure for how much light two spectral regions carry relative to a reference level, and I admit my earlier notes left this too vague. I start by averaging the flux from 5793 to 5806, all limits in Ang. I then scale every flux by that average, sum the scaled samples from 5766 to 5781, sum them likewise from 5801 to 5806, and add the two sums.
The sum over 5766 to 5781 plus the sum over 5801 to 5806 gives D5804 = 8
